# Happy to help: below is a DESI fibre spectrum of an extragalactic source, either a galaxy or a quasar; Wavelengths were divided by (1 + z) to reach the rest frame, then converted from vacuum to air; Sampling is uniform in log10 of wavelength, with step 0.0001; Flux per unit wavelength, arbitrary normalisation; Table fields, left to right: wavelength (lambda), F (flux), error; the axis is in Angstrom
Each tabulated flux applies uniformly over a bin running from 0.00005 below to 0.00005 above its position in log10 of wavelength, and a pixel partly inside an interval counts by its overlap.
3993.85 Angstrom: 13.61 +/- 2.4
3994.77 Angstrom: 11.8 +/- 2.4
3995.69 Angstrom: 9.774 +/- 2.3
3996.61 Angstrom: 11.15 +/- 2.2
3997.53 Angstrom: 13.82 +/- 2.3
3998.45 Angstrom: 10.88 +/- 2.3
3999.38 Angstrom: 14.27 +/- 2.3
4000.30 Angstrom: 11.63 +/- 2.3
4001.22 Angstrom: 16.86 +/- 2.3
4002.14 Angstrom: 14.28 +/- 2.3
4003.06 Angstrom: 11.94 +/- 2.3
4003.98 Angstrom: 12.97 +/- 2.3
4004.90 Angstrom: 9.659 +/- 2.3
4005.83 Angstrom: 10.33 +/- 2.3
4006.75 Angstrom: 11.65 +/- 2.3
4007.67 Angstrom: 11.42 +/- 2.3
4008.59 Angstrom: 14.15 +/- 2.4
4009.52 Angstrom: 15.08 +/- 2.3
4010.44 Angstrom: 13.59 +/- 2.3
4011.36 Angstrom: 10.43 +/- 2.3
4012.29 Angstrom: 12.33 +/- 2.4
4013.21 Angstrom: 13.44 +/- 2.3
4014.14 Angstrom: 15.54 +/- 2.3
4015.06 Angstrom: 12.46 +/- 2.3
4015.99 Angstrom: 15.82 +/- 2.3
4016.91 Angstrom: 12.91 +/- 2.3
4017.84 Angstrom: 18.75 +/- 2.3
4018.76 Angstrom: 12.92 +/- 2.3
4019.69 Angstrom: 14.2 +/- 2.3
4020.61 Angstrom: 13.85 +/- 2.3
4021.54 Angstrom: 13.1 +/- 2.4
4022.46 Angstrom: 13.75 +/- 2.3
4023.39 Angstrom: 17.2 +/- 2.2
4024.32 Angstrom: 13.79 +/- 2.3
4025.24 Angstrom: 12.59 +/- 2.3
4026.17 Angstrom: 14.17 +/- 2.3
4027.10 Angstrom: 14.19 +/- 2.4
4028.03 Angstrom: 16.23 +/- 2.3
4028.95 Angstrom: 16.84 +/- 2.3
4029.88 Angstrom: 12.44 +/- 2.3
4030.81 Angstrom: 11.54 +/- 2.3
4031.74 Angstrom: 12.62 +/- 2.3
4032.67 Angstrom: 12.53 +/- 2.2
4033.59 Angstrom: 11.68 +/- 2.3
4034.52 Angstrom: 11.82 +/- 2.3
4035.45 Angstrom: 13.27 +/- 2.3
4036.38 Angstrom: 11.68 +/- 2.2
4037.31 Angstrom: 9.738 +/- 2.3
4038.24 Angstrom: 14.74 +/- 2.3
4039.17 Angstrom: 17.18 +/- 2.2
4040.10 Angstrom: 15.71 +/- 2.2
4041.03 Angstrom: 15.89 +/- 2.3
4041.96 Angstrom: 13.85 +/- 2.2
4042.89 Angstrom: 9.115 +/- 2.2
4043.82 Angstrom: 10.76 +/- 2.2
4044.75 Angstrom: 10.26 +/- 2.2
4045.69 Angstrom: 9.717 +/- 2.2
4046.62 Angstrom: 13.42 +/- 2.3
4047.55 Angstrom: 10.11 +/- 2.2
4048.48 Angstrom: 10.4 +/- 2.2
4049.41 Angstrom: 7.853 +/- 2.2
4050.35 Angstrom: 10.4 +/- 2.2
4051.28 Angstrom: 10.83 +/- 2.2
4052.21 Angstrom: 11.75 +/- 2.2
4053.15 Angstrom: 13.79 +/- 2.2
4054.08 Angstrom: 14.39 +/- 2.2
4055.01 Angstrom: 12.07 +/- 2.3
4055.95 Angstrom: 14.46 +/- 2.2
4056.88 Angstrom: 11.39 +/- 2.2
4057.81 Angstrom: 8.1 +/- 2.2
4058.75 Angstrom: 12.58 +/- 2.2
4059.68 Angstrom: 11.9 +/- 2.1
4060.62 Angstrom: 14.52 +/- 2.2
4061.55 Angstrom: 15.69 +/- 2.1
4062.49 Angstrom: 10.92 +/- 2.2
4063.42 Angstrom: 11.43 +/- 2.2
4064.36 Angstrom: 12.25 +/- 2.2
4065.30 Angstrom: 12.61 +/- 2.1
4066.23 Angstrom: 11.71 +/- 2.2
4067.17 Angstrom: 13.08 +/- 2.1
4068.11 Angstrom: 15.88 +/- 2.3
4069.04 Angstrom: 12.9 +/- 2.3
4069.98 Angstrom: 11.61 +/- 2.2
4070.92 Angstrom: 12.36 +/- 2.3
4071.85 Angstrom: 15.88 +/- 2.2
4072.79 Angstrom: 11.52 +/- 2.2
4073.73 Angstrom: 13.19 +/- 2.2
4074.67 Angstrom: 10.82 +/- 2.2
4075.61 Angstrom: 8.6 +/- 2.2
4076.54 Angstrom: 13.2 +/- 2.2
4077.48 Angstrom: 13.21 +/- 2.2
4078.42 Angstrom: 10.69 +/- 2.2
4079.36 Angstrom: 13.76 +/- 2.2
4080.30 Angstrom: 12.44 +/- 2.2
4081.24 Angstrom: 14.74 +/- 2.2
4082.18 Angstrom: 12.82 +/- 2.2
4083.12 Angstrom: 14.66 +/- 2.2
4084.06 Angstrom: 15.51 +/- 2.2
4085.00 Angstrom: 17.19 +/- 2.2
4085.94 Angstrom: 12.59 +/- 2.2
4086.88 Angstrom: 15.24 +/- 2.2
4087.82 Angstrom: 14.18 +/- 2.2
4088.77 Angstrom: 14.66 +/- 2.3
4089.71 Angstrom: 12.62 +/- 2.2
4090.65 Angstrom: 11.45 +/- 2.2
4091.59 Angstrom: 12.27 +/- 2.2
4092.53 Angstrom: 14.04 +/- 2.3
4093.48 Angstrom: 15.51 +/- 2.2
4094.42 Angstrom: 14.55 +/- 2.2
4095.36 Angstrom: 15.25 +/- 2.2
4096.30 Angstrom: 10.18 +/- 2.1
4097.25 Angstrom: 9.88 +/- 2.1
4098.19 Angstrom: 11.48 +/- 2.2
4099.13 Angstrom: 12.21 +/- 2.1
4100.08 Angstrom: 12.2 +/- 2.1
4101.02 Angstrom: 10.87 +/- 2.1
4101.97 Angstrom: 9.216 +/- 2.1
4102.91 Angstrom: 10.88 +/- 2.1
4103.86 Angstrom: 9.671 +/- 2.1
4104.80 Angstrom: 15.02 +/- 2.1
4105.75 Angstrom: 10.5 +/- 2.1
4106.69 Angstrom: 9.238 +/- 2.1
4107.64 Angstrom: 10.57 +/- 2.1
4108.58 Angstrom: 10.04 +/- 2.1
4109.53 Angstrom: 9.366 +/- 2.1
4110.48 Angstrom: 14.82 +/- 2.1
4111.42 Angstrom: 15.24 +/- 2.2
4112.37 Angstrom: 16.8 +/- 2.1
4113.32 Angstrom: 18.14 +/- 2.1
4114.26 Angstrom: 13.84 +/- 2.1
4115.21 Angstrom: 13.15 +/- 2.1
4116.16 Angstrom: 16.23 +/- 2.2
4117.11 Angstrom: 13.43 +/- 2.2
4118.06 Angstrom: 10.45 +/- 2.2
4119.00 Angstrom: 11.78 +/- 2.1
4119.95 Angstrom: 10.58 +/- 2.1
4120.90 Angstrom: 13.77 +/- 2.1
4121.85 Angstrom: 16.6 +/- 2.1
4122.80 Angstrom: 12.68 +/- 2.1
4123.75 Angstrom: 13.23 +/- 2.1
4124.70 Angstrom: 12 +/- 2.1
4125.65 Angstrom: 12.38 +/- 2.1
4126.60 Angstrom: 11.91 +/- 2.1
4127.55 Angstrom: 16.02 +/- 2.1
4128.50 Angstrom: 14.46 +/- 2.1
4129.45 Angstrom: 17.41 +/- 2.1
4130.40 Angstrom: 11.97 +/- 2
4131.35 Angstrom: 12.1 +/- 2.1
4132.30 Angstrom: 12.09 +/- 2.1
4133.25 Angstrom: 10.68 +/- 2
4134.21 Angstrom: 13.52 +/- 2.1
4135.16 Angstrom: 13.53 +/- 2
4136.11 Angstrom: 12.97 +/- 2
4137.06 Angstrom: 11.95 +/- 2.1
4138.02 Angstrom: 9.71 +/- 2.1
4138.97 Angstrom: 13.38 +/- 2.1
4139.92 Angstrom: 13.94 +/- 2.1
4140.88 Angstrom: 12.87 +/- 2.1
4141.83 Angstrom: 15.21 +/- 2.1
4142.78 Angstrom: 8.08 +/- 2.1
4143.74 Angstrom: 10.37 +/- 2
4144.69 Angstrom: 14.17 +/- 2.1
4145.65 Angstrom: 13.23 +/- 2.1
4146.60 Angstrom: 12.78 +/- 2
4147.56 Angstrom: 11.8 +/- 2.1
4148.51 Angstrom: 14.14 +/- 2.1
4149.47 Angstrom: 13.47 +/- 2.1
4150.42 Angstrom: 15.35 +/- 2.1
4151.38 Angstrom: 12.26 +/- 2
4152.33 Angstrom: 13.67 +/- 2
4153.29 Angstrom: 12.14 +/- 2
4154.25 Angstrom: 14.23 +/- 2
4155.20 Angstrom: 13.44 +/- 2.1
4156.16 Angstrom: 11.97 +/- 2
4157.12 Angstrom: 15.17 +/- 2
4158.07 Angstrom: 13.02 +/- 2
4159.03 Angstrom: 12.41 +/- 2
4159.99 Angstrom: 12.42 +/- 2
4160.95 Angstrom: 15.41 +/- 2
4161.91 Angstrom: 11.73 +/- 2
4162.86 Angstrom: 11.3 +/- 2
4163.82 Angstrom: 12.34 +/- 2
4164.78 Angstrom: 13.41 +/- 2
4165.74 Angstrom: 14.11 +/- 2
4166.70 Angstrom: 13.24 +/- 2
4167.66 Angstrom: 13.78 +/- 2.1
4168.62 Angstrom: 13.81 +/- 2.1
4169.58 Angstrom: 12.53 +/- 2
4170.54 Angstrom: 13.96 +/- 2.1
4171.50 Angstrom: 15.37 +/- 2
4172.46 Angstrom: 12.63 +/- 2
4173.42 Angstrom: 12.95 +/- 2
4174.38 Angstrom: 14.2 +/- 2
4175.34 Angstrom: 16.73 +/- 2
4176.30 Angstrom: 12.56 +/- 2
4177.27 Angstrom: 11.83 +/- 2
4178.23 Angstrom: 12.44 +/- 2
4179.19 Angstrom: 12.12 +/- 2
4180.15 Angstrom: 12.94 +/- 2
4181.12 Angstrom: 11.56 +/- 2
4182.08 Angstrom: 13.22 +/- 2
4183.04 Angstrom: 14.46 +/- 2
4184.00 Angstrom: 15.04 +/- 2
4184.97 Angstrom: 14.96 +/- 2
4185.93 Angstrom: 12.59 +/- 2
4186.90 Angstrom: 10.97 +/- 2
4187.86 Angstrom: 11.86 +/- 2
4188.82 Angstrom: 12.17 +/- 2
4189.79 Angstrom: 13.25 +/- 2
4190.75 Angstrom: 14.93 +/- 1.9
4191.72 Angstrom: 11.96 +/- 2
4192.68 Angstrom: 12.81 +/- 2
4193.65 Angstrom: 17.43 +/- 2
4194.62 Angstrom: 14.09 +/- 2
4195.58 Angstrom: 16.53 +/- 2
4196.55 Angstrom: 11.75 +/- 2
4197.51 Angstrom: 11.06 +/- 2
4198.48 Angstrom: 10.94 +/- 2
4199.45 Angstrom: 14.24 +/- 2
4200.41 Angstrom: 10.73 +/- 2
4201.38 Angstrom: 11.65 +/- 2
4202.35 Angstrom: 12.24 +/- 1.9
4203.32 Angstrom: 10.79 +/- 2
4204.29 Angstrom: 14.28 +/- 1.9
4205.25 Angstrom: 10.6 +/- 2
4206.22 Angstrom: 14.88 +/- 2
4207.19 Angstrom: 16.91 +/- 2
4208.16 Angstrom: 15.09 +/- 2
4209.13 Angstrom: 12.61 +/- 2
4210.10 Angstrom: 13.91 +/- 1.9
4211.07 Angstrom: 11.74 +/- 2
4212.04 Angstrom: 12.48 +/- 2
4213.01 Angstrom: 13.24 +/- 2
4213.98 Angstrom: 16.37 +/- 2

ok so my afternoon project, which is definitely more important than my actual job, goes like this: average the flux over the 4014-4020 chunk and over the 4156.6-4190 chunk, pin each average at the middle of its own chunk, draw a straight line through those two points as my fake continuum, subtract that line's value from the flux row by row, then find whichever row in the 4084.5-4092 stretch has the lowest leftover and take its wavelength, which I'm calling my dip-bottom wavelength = 4090.65 Angstrom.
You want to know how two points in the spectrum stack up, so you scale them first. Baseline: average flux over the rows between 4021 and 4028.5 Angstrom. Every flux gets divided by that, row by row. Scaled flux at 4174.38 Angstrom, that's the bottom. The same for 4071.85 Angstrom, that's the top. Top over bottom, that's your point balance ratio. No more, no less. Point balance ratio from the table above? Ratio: 1.1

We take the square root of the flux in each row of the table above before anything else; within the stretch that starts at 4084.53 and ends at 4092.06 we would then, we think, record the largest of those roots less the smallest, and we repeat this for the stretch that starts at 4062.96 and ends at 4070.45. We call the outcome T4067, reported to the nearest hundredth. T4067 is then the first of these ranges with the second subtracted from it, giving 0.16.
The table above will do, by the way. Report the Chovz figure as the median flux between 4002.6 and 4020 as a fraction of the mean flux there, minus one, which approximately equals -0.016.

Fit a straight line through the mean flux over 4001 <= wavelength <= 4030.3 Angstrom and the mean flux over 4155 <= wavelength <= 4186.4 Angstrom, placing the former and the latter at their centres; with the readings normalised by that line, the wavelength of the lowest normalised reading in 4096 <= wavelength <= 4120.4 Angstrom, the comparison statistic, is 4101.97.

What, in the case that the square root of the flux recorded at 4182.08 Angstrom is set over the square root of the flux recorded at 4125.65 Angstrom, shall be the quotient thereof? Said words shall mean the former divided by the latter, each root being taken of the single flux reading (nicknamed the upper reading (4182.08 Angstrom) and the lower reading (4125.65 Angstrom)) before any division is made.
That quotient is 1.03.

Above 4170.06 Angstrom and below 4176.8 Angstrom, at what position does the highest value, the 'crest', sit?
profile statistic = 4175.34 Angstrom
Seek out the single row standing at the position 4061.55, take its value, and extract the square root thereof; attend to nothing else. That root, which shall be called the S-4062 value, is 4.0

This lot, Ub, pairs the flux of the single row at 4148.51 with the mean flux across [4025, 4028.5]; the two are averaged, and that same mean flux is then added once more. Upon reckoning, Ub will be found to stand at 29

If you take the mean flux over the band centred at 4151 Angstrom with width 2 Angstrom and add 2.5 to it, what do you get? 16.3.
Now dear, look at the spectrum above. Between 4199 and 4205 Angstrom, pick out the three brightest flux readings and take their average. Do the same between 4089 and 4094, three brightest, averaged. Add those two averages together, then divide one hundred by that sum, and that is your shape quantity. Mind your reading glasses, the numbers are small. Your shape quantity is 3.62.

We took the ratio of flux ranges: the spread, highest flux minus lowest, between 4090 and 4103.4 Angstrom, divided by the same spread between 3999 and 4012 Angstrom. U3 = 0.87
